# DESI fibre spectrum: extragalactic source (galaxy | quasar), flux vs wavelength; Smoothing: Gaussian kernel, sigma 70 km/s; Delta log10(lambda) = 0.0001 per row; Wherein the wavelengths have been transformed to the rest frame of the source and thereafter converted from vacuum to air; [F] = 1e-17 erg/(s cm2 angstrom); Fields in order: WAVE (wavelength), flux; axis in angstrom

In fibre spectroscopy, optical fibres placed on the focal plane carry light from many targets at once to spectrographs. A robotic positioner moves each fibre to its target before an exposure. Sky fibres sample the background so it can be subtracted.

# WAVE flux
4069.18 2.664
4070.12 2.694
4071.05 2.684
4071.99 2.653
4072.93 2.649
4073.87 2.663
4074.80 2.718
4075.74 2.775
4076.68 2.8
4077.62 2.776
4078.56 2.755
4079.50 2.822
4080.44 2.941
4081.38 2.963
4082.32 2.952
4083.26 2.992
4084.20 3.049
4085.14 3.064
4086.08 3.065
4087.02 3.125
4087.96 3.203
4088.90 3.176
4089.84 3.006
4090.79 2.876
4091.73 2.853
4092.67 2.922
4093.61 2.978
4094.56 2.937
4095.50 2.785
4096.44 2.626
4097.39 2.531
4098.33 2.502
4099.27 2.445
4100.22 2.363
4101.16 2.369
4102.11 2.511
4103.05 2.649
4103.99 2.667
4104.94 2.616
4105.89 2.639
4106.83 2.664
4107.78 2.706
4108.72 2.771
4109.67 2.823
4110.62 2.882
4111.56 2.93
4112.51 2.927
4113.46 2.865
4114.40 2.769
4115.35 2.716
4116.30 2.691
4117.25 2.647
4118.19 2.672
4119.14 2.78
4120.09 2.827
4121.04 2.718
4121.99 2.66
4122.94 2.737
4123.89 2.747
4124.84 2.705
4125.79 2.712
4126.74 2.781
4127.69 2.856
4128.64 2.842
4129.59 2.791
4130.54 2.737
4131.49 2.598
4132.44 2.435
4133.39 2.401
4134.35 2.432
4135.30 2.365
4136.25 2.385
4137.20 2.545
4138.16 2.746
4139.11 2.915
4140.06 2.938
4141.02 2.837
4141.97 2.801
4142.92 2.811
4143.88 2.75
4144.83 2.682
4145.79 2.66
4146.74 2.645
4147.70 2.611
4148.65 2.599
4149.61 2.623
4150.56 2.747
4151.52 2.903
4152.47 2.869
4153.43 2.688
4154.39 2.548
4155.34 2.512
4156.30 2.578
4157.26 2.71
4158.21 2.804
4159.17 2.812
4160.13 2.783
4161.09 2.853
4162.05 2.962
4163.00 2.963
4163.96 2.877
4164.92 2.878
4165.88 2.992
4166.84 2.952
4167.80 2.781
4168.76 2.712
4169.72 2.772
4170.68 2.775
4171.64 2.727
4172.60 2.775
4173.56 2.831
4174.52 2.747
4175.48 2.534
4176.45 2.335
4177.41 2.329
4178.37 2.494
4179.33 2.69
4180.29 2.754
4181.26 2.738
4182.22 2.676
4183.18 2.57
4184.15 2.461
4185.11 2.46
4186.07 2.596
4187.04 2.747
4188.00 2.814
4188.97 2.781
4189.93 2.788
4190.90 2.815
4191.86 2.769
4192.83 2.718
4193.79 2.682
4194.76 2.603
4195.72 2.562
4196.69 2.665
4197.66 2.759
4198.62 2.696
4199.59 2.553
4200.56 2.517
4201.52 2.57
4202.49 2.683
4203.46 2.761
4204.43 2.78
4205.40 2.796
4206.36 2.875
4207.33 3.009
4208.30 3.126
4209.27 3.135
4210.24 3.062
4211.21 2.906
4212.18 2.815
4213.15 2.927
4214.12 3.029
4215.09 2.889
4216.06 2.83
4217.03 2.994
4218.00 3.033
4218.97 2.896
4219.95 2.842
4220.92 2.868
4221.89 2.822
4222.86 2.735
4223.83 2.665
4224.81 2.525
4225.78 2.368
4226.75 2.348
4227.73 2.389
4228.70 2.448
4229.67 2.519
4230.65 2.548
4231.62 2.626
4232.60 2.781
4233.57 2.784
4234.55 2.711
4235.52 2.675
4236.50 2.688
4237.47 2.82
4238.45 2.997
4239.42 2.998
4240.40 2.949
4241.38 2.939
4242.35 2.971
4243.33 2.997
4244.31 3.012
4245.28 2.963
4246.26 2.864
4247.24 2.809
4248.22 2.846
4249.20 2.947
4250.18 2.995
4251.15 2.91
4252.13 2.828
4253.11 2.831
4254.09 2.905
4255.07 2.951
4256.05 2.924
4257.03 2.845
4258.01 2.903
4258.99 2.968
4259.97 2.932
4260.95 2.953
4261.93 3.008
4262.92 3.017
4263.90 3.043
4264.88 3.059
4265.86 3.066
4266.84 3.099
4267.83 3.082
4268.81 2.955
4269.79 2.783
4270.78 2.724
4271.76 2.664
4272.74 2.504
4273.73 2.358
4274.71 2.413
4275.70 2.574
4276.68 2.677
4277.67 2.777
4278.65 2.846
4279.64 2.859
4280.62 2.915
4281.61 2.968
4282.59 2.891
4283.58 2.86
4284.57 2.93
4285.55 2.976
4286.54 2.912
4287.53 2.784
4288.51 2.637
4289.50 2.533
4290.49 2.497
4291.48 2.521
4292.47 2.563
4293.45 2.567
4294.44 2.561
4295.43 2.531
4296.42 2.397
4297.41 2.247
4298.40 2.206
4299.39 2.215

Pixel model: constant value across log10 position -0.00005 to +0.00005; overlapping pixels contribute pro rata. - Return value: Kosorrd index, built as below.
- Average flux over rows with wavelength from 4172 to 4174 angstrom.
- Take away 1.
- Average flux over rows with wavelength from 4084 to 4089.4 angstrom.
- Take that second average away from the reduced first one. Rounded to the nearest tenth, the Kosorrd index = -1.3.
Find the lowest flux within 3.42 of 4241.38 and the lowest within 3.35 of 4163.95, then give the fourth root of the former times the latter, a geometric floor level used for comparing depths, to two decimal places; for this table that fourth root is 1.70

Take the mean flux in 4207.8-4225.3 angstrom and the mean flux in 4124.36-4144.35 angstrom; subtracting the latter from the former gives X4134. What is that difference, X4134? 0.21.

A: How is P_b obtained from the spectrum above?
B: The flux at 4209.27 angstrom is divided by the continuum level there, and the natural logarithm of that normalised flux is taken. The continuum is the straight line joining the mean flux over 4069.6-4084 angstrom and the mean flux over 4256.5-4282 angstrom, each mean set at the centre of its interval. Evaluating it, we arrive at 0.10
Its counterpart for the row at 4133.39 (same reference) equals -0.16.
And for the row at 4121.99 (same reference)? -0.05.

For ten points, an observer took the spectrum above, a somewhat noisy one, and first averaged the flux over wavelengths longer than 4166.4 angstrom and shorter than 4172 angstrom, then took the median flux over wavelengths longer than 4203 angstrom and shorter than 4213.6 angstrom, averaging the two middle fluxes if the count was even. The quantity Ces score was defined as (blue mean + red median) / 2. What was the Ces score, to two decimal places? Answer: 2.85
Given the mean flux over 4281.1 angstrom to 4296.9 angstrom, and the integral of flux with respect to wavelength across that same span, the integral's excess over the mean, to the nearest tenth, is 39.9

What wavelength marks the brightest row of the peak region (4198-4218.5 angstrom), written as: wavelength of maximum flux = 4209.27 angstrom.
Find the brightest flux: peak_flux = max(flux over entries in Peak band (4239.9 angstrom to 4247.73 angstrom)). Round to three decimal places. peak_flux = 3.012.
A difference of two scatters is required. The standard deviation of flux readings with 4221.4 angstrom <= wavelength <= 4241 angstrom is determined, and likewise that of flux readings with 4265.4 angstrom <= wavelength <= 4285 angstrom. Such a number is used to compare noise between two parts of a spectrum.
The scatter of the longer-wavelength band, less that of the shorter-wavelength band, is 0.01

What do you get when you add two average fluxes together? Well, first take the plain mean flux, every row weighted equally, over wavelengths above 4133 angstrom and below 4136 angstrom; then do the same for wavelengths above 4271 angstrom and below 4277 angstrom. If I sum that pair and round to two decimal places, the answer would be 4.93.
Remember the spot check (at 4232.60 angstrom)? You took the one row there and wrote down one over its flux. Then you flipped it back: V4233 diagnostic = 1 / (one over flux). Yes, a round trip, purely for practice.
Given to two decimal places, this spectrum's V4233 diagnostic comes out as 2.78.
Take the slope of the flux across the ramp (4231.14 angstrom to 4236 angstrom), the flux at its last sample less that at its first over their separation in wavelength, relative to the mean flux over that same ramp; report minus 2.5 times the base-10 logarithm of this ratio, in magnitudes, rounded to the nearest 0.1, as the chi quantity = 5.8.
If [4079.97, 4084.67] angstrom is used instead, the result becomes 5.0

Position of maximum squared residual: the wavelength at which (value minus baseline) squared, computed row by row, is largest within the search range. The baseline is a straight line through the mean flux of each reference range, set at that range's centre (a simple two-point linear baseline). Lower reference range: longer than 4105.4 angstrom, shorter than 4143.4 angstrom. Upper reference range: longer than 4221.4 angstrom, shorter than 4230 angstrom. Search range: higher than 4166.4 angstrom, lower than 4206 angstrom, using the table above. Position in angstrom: 4166.84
